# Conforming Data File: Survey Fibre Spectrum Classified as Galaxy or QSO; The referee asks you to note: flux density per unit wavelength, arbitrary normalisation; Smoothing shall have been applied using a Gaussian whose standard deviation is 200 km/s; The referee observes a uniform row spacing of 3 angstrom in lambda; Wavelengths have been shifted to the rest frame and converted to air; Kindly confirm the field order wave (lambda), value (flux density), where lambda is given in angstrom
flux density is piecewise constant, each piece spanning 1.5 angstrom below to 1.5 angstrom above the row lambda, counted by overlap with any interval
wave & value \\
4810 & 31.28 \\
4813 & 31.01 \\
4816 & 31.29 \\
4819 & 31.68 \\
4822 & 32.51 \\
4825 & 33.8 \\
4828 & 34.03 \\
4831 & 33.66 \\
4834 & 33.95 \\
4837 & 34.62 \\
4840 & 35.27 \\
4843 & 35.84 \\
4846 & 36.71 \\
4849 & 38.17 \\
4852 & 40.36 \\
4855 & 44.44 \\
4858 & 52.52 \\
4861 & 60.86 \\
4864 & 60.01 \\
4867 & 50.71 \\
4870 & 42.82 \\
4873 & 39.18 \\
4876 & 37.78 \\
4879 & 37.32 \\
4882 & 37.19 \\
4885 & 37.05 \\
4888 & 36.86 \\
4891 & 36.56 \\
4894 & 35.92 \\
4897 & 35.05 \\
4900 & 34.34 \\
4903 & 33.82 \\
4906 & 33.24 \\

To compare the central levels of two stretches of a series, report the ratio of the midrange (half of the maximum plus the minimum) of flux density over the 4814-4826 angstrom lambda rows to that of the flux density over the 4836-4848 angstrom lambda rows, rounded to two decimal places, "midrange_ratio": 0.91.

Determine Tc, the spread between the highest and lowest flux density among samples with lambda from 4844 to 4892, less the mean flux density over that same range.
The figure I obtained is -19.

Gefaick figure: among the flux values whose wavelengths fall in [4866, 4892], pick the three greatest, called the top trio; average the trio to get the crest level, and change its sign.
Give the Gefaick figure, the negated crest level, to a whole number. -44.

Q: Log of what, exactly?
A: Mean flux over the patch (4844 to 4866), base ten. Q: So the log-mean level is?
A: 1.68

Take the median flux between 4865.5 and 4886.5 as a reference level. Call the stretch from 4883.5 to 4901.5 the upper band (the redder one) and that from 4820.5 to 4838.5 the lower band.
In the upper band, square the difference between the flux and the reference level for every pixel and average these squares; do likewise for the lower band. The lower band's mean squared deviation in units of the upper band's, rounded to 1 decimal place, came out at 3.9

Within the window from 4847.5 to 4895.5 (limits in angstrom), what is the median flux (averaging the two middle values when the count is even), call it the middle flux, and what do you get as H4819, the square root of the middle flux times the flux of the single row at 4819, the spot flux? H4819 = 35.0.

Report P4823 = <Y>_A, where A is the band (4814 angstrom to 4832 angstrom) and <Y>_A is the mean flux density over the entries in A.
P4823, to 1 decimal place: 32.8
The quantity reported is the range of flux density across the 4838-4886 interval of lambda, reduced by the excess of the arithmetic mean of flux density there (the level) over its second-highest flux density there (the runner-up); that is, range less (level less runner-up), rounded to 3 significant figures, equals 42.7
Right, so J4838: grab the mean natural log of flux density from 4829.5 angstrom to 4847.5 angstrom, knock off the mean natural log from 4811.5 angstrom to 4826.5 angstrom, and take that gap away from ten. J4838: 9.9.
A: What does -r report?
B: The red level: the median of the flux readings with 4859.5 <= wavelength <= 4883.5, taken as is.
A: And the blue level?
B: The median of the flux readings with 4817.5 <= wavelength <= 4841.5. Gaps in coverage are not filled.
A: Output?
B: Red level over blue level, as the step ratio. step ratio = 1.2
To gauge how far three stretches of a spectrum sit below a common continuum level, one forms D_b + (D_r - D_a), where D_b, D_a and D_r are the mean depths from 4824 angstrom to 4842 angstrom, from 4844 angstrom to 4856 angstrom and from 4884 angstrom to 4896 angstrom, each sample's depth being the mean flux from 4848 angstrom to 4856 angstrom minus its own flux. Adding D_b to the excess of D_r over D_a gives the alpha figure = 10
